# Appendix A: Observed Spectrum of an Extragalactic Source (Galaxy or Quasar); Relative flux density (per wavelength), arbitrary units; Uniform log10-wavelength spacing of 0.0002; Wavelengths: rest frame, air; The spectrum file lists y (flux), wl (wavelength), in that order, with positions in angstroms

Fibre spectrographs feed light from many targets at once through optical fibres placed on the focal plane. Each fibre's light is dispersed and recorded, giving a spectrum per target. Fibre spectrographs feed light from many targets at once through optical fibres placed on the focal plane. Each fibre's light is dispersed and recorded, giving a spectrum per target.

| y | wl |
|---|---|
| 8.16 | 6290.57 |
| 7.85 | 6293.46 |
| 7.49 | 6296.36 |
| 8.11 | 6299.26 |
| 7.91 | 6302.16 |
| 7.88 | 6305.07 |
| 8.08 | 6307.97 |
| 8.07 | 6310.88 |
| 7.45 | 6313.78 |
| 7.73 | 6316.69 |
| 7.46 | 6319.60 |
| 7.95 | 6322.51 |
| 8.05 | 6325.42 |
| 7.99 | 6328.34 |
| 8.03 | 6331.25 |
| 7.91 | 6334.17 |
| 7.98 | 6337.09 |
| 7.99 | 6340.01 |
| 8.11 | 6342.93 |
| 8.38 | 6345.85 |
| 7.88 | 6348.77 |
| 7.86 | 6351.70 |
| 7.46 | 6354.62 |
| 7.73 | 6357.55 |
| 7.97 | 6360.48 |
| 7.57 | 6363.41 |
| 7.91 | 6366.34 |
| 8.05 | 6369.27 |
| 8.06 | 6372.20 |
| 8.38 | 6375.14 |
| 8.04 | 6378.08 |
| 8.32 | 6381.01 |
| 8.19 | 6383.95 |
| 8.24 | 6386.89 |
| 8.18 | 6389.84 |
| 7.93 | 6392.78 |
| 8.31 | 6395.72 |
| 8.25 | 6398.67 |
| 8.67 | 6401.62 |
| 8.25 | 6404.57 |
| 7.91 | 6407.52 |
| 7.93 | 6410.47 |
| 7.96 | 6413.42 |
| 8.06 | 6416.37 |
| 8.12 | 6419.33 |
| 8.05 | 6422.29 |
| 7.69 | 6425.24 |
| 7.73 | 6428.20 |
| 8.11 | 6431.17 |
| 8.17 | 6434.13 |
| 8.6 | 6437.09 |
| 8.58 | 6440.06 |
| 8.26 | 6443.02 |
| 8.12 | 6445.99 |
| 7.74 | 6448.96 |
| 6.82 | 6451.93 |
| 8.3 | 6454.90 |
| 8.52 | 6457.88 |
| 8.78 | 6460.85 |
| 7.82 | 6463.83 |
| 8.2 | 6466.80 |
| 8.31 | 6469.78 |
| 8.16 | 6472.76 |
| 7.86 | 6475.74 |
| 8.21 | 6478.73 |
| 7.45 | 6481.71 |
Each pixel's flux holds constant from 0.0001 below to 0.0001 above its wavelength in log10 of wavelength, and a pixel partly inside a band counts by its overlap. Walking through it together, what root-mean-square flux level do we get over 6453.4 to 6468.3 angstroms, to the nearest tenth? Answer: 8.3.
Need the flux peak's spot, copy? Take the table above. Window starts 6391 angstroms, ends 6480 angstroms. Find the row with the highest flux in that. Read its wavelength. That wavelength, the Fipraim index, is 6460.85 angstroms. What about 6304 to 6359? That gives 6345.85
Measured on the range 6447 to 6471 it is 6460.85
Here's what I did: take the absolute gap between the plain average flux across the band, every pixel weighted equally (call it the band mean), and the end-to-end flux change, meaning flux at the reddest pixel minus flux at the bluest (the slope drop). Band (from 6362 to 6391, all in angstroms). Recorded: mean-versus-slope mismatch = 7.5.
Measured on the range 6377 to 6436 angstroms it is 8.0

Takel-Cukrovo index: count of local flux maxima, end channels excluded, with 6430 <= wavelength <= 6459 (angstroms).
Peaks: 1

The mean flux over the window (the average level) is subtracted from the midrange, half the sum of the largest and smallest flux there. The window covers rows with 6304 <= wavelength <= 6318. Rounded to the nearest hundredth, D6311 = -0.08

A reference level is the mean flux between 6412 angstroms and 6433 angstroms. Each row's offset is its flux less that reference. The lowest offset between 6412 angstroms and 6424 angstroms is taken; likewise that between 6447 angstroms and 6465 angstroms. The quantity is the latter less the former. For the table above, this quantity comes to -1.1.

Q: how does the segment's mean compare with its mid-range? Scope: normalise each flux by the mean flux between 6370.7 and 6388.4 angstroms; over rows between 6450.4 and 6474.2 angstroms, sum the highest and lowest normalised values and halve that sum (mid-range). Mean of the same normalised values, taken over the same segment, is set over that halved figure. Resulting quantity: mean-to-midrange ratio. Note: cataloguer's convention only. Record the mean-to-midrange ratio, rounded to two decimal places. 1.04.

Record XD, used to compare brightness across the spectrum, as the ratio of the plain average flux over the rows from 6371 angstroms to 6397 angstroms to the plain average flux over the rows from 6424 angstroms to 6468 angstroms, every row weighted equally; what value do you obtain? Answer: 1.01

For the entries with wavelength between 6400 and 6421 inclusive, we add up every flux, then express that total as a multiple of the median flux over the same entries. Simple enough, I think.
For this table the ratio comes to 7.06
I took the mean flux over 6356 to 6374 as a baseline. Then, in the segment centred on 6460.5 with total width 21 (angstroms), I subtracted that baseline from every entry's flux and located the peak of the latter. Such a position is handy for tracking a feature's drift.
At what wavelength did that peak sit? 6460.85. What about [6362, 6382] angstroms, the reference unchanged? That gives 6375.14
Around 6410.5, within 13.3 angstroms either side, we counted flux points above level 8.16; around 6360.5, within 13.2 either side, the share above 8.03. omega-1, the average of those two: 1.6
